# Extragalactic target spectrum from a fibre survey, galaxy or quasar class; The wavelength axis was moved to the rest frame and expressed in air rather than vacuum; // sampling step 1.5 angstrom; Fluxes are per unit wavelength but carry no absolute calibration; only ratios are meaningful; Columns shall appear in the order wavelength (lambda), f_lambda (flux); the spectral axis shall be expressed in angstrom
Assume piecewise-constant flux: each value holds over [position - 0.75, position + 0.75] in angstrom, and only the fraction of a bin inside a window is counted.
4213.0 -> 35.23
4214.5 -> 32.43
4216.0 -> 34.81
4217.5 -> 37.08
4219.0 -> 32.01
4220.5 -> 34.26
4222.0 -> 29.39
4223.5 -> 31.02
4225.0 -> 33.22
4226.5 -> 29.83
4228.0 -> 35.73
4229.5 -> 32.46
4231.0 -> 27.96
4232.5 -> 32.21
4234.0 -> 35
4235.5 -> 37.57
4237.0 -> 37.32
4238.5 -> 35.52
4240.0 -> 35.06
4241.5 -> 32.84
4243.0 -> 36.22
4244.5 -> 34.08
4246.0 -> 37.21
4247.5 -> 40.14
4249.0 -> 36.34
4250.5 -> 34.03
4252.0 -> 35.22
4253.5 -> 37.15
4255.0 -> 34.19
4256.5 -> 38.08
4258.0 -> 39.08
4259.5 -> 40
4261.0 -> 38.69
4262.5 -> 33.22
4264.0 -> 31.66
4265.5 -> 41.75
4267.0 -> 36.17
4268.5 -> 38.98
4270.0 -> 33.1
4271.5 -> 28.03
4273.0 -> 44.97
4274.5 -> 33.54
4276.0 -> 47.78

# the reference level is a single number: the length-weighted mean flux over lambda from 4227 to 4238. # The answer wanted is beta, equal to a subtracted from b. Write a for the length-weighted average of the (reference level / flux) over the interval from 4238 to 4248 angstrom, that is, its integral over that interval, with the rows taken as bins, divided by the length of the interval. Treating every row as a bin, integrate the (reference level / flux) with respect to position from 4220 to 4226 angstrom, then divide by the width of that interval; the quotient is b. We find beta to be 0.119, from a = 0.95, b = 1.07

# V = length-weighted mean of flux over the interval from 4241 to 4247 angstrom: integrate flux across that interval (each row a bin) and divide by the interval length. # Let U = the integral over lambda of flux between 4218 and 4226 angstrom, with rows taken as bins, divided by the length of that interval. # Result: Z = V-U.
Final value 3.3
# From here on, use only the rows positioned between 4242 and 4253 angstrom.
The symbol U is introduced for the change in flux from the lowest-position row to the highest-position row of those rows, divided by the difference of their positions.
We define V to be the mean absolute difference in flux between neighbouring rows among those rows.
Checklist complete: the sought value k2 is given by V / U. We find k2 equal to -23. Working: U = -0.1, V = 2.6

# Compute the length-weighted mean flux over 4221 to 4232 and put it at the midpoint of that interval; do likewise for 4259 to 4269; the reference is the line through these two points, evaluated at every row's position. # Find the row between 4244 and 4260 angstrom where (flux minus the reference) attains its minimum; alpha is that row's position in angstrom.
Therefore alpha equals 4255.0 angstrom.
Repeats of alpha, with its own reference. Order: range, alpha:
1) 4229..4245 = 4231.0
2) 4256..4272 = 4271.5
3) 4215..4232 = 4231.0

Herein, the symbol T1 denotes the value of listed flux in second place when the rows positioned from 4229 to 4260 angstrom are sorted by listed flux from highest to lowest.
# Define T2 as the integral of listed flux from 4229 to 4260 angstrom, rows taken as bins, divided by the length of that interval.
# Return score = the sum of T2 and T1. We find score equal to 76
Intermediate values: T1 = 40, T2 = 35.6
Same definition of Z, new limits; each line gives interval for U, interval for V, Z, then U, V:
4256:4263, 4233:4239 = -1.8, 38.0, 36.2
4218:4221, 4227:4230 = 0.5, 33.4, 33.9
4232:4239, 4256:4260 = 3.4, 35.6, 39.1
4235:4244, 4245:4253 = 0.9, 35.7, 36.5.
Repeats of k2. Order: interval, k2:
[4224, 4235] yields 20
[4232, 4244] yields 5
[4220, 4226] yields -13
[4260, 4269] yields 132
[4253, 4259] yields 6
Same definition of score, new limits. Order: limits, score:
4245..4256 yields 74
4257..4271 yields 77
